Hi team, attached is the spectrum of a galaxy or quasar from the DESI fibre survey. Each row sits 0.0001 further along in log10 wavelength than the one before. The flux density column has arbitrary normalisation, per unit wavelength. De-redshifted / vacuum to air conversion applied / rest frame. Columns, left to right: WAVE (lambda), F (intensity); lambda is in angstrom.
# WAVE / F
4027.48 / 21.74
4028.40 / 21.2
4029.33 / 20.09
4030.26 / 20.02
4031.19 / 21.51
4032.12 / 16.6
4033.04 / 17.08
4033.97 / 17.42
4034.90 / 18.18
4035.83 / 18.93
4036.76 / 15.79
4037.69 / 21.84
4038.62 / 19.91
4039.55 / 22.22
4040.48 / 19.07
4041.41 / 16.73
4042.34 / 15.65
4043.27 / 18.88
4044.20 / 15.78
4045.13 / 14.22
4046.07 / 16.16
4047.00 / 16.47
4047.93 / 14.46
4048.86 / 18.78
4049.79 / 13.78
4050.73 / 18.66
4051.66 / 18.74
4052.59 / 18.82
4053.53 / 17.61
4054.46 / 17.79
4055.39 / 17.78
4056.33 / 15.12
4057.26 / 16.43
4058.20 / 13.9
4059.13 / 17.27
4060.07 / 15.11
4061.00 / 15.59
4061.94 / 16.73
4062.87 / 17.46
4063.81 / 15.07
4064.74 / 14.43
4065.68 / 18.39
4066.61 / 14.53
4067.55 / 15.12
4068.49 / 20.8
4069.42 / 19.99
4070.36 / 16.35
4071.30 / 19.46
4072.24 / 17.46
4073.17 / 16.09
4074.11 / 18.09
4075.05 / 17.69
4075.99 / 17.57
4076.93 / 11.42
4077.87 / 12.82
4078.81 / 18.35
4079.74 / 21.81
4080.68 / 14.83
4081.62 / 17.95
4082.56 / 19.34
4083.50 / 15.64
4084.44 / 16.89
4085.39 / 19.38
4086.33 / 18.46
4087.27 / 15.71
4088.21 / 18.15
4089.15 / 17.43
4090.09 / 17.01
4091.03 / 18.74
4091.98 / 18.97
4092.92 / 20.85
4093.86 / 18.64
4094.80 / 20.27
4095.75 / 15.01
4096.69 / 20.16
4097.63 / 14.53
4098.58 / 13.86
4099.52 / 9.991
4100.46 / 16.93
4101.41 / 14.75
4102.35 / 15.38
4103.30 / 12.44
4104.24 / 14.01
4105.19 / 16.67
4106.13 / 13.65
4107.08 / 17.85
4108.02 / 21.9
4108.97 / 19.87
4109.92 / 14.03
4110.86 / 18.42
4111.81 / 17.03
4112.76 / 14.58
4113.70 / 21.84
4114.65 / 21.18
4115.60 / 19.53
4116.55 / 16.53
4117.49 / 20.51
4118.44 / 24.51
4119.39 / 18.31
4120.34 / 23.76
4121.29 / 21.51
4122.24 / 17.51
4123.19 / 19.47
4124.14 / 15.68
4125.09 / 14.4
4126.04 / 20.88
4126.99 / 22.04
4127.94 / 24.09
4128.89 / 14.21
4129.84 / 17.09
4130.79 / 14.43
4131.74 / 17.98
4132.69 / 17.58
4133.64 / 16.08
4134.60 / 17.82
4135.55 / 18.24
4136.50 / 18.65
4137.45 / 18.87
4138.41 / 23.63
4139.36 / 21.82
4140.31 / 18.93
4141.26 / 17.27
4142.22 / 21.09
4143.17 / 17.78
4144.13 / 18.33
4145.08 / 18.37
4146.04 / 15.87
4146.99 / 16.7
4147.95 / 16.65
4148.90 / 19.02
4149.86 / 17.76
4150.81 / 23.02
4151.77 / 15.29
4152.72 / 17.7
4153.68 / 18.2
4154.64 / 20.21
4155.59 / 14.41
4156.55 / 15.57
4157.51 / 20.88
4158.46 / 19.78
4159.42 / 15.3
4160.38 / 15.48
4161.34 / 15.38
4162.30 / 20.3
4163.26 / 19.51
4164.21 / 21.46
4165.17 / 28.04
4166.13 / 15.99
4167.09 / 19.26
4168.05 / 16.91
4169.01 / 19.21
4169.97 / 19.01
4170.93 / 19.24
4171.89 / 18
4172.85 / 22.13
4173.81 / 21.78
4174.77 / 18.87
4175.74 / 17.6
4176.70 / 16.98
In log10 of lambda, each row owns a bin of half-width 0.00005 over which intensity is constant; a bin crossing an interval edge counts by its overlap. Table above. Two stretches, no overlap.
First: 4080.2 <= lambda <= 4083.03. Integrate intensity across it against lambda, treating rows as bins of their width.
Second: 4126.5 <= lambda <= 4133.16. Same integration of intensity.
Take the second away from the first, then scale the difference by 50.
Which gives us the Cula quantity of -3609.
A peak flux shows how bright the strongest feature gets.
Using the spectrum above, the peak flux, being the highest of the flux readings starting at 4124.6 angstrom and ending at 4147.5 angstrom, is 24.09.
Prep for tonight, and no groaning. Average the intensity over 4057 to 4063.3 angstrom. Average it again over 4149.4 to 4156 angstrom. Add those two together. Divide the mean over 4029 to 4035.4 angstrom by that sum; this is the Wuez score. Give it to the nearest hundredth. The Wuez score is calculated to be 0.55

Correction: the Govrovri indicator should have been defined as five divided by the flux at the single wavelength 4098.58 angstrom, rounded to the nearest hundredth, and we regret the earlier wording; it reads 0.36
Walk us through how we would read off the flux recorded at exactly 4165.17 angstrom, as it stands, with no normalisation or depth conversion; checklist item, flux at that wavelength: 28.04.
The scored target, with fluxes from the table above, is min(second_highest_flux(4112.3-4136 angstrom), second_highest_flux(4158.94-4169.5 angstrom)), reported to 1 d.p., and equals 21.5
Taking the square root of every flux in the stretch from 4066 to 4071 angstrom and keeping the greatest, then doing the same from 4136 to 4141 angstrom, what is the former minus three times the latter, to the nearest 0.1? -10.0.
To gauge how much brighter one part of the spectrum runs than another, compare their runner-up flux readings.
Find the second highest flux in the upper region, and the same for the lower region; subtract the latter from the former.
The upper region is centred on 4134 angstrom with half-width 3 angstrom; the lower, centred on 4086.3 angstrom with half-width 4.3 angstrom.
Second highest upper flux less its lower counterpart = -1.1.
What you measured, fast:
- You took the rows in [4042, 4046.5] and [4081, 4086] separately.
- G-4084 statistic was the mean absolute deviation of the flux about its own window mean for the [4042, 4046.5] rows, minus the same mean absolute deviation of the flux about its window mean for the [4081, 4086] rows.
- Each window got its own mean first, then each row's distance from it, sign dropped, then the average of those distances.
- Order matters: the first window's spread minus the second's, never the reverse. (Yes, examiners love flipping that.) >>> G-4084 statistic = -0.15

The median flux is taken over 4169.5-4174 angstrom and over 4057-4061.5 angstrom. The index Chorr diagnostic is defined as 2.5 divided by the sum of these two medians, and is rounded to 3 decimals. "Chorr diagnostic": 0.072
